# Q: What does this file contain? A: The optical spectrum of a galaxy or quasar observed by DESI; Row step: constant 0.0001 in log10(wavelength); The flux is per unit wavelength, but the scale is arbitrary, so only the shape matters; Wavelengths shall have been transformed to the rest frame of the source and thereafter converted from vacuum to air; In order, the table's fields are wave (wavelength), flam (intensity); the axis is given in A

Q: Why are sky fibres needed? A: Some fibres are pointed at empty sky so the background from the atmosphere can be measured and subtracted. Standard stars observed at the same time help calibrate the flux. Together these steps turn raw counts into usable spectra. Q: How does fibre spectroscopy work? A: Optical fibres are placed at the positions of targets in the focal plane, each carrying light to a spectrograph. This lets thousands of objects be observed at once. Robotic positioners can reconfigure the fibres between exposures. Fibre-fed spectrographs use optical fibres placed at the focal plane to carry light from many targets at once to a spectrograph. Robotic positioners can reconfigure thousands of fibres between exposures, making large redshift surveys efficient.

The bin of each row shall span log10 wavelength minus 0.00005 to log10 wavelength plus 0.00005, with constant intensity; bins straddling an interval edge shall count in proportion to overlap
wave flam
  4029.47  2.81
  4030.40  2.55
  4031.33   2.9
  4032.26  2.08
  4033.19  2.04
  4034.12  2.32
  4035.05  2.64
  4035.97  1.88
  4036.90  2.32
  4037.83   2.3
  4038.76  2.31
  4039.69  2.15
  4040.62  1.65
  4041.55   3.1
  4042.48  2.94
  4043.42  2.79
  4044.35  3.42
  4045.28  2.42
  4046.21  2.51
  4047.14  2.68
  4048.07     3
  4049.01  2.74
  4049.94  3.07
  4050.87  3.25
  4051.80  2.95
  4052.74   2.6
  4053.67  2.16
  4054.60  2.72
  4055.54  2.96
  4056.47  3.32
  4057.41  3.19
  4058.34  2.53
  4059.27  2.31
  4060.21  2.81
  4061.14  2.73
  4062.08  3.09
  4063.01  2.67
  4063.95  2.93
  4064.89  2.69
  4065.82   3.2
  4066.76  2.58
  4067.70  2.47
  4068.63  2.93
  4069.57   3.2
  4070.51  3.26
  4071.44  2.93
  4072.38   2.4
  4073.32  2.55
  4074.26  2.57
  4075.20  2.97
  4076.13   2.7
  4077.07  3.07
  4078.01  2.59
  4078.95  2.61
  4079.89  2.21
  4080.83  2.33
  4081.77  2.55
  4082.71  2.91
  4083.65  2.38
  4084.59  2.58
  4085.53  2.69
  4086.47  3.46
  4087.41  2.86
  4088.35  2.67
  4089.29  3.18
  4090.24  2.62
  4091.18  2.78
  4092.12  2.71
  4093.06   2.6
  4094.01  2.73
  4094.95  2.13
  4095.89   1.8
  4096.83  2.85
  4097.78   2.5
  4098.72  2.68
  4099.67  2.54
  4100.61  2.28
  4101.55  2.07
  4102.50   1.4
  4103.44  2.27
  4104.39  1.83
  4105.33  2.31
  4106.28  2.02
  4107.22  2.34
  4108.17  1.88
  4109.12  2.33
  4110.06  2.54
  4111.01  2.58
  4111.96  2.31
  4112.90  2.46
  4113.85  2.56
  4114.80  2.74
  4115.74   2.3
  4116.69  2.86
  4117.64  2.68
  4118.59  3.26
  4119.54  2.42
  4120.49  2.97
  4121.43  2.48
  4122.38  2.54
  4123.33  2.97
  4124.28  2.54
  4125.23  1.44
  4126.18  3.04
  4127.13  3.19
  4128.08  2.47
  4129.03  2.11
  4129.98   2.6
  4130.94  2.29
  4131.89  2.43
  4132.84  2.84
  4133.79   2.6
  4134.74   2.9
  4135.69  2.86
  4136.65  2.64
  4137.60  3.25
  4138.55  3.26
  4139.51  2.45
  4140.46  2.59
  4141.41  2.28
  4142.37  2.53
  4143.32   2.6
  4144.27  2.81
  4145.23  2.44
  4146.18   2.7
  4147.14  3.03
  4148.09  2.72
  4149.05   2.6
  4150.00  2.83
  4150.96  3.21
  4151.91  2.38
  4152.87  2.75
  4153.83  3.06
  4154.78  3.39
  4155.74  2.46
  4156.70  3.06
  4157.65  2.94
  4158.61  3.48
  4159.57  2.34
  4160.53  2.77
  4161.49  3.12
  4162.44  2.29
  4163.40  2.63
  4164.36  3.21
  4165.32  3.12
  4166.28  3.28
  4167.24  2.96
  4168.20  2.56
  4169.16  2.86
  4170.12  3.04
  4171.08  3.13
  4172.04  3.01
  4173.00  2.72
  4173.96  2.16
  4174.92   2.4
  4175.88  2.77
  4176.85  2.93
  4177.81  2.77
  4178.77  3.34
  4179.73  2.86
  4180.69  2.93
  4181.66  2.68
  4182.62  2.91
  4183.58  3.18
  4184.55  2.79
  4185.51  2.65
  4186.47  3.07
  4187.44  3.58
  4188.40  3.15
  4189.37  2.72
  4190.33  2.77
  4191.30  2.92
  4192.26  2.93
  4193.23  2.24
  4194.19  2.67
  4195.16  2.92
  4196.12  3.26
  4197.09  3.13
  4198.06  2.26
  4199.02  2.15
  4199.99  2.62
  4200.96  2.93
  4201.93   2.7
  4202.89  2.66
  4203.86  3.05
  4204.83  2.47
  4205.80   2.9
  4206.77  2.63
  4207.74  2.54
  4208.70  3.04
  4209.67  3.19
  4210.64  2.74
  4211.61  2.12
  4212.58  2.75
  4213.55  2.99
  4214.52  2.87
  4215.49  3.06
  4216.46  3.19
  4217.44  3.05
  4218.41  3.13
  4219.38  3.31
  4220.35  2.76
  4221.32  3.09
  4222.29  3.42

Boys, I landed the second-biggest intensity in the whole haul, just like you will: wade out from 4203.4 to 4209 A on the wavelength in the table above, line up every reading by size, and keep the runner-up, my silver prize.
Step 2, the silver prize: 3.04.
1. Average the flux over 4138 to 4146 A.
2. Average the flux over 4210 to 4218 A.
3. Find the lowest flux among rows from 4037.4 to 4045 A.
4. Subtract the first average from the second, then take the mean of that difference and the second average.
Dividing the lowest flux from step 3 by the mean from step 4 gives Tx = 1.07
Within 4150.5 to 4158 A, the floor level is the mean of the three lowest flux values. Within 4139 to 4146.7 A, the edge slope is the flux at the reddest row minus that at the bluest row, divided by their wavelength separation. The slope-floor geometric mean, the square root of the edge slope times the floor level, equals 0.31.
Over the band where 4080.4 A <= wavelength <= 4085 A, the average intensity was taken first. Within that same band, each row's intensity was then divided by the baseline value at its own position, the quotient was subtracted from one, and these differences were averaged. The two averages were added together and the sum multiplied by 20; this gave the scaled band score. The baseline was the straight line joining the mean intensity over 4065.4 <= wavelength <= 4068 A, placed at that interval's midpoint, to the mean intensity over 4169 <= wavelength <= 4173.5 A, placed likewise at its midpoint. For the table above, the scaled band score 52.7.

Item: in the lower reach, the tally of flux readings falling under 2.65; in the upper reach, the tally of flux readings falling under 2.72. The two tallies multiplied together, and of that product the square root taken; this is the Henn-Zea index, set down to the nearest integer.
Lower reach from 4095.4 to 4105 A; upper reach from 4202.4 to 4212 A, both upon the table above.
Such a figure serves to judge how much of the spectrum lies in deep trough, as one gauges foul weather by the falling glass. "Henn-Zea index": 6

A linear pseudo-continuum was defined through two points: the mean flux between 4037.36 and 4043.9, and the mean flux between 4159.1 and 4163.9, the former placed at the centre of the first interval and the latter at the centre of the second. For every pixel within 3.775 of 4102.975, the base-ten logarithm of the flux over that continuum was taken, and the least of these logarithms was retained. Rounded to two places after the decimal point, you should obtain -0.26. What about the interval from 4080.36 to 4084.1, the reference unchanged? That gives -0.03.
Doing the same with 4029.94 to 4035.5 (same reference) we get -0.08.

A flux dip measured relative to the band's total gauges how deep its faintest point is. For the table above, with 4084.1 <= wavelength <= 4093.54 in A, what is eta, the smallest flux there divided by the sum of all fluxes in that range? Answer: 0.0917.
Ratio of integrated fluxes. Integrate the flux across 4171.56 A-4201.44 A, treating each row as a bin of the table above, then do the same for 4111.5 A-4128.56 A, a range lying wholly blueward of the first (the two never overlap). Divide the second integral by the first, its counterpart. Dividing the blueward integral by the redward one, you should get 0.5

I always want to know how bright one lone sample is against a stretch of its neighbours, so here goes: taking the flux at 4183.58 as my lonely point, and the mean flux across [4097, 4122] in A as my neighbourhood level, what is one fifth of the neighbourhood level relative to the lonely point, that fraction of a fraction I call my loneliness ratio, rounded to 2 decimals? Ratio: 0.15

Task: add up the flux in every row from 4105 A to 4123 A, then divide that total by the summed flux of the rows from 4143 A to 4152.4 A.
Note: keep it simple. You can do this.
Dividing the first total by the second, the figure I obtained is 1.7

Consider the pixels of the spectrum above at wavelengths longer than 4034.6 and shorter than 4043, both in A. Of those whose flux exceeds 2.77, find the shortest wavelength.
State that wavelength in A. 4041.55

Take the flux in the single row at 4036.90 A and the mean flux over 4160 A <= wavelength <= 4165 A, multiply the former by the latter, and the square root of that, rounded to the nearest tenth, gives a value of 2.6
